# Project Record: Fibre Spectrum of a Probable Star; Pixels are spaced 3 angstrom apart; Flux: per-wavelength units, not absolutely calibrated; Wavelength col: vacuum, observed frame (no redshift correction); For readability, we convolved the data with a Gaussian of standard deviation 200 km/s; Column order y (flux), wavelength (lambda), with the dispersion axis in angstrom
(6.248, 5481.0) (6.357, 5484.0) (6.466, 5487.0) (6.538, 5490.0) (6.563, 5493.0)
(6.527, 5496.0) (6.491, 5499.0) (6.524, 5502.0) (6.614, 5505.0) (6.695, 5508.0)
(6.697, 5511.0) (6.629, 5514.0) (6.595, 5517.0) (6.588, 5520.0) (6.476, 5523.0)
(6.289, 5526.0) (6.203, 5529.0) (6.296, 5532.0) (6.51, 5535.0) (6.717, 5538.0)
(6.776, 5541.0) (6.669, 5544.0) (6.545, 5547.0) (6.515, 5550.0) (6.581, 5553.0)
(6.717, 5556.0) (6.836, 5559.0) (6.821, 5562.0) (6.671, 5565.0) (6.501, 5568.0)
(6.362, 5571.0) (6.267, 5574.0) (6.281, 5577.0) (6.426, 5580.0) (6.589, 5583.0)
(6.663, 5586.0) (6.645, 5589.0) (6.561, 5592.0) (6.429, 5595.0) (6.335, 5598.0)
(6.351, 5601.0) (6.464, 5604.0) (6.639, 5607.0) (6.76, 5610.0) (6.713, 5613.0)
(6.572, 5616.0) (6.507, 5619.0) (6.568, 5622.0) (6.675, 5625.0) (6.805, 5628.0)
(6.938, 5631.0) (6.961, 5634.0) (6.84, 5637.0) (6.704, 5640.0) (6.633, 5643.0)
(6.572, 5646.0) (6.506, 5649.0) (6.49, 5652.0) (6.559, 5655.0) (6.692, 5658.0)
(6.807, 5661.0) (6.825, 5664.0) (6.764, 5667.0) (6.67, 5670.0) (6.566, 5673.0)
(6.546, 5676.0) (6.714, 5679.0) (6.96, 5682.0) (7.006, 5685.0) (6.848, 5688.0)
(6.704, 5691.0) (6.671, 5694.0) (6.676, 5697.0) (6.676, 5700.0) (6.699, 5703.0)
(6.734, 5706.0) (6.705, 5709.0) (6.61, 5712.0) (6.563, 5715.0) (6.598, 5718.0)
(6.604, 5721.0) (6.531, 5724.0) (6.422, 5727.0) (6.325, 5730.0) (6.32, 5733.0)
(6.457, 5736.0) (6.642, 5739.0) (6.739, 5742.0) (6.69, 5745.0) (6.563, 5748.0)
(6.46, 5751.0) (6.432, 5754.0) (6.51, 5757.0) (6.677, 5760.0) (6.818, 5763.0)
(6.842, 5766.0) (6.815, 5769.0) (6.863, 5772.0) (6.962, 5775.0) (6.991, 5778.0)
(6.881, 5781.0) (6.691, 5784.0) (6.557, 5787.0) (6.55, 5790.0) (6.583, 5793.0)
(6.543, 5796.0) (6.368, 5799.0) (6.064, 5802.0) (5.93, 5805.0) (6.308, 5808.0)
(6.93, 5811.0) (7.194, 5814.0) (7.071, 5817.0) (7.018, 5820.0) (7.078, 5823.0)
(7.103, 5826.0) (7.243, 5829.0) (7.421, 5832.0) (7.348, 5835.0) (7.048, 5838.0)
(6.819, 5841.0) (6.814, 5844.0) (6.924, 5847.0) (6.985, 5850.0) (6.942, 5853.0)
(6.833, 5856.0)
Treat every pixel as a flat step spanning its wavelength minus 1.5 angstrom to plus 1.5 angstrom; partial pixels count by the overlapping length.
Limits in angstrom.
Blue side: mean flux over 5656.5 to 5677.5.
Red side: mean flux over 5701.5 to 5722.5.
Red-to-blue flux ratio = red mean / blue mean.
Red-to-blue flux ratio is 0.99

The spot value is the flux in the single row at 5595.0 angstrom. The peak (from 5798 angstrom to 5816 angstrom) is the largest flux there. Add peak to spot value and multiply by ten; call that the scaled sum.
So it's 136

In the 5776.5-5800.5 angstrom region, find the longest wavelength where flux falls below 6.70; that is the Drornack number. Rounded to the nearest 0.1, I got 5799.0 angstrom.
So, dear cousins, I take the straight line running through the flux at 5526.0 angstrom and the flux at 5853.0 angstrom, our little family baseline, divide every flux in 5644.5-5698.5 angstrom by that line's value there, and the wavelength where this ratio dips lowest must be 5652.0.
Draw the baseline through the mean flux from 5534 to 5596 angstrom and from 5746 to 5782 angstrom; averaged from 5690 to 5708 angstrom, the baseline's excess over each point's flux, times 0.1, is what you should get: -0.001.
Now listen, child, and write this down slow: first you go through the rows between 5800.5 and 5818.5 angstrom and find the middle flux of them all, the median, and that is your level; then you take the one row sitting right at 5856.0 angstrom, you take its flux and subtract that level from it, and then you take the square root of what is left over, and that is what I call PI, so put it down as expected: 0.46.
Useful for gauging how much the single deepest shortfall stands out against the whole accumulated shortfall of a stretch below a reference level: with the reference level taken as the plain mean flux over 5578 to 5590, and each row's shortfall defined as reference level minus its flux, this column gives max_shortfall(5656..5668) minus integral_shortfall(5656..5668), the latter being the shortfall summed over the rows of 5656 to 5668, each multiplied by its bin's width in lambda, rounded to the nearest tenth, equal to 2.2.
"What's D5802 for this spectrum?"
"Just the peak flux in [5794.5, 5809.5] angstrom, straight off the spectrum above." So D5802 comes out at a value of 6.543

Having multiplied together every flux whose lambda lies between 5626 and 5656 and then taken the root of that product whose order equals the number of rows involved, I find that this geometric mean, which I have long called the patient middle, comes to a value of 6.70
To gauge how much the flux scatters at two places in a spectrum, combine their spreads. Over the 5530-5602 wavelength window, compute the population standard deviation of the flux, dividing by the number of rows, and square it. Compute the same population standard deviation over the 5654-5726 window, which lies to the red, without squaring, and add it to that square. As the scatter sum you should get 0.15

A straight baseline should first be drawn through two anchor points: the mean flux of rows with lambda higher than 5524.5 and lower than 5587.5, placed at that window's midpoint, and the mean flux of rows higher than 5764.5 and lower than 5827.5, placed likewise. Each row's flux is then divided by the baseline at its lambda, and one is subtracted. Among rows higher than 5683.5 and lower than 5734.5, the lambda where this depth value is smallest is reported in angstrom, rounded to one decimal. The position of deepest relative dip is 5733.0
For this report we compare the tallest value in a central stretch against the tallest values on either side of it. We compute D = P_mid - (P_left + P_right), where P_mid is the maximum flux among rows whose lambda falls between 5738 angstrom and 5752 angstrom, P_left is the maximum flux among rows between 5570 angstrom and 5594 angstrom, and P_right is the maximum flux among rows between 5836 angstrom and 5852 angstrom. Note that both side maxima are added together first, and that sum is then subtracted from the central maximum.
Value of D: -7.0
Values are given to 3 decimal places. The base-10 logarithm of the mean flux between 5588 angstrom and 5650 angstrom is 0.821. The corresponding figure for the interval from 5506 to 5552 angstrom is 0.816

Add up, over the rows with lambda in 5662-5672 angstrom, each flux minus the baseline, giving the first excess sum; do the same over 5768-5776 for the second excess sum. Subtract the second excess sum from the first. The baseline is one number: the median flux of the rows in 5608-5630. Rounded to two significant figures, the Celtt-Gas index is -0.38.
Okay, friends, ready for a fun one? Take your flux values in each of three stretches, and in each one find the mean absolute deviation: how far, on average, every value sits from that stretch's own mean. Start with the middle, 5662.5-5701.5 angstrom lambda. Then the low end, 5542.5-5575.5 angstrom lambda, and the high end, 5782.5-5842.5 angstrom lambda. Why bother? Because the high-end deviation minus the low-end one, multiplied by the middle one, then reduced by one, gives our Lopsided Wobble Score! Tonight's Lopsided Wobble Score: -0.977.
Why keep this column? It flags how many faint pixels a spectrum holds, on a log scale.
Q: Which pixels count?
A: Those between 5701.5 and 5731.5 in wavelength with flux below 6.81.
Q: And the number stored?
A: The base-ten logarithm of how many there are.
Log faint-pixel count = 1.00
